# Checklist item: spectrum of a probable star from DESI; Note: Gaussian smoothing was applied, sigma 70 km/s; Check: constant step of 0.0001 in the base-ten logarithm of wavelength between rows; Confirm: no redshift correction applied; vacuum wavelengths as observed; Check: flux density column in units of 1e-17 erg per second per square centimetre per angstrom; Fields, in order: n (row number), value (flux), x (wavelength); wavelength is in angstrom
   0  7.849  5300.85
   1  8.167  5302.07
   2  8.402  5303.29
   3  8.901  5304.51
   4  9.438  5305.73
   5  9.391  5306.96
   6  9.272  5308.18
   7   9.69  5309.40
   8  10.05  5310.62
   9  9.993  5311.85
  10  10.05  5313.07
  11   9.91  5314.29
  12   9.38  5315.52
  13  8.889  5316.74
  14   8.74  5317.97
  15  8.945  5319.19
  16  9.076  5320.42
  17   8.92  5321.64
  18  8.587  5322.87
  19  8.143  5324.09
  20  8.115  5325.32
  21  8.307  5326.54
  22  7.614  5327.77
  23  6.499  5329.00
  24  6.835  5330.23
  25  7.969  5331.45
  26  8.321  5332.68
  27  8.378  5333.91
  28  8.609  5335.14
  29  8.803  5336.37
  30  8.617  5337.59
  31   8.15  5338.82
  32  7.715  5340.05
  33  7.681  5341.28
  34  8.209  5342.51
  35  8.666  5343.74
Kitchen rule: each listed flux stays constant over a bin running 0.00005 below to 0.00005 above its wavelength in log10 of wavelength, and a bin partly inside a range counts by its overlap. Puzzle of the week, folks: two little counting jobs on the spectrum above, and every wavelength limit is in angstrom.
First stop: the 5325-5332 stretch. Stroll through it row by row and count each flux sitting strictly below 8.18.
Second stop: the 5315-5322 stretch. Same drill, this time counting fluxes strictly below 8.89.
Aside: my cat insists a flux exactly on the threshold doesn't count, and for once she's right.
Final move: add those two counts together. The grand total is 7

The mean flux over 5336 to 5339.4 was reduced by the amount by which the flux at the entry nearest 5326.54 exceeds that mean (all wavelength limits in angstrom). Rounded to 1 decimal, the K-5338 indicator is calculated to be 8.7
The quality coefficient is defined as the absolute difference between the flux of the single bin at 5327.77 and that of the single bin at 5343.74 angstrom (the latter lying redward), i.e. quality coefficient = 1.1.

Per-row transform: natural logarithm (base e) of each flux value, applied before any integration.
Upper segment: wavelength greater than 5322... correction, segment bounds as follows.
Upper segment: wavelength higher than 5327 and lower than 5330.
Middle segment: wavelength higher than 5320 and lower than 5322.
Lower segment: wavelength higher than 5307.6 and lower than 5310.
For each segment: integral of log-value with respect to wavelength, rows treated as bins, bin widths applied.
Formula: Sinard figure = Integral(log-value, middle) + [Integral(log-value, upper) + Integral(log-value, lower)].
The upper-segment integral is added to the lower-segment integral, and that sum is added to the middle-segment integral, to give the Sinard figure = 15.7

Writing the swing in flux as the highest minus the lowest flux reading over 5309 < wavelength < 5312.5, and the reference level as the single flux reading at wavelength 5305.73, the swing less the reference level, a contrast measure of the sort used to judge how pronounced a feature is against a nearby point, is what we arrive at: -9.1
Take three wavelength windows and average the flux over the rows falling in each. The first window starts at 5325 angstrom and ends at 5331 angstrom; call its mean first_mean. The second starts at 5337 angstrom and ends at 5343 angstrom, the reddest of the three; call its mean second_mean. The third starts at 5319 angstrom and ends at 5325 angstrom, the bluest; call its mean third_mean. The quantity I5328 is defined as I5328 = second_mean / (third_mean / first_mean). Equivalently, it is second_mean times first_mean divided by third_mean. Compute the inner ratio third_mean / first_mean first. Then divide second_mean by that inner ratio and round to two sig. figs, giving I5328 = 6.9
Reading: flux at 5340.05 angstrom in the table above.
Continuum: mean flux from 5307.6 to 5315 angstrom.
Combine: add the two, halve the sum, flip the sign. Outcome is -8.77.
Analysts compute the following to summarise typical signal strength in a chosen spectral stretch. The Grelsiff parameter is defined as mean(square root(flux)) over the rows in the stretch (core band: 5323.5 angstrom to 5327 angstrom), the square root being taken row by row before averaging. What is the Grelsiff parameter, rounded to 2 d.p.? 2.86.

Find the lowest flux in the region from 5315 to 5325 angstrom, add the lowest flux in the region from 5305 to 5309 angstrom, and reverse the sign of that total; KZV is -17.4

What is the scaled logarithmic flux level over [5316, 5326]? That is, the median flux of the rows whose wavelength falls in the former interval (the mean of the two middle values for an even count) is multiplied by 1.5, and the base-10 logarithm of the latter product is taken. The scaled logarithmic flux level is 1.12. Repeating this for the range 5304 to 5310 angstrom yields 1.15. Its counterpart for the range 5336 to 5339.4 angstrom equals 1.11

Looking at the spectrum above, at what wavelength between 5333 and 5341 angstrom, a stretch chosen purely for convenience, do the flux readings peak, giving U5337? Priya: 5336.37 angstrom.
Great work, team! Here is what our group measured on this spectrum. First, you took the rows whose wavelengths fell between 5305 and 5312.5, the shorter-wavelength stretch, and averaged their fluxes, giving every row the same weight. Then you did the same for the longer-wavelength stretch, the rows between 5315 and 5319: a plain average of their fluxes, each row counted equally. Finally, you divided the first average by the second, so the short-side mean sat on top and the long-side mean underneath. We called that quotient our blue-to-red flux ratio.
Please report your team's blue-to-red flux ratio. 1.07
